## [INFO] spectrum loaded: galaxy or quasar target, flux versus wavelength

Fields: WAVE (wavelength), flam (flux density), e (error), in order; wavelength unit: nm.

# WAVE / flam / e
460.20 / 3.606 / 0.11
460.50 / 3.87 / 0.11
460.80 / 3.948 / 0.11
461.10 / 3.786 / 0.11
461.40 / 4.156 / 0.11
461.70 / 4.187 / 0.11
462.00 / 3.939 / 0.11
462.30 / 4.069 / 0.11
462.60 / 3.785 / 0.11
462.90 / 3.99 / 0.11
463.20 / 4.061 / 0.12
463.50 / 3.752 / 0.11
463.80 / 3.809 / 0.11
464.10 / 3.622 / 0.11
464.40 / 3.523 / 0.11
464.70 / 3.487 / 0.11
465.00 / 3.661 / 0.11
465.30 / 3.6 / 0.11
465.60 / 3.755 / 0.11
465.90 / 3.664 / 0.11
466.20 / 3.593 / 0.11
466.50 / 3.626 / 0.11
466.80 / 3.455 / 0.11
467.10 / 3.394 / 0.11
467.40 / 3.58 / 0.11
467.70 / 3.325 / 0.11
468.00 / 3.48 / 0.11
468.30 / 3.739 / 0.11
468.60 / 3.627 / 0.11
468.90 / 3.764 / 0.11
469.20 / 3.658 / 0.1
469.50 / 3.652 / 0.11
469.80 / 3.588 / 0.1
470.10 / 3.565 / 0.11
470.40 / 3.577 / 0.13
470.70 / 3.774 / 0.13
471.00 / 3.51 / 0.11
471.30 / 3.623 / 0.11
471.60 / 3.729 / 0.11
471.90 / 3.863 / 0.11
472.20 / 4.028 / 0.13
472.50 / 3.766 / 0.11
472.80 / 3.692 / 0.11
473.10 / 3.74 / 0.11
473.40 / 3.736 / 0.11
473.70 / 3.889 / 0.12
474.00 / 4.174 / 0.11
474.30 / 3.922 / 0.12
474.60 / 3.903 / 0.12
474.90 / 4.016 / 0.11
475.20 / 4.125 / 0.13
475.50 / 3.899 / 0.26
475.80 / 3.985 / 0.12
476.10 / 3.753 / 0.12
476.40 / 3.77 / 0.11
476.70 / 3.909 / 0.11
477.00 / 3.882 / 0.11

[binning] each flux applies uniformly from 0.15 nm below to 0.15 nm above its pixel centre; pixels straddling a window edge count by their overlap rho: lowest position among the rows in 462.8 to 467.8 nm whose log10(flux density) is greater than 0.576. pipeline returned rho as 462.90 nm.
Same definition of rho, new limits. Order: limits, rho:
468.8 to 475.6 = 470.70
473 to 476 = 473.70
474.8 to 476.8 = 474.90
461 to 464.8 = 461.10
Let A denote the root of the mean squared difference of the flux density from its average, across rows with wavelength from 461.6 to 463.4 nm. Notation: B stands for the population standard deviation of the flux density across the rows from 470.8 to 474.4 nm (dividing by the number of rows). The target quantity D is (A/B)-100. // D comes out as -99.3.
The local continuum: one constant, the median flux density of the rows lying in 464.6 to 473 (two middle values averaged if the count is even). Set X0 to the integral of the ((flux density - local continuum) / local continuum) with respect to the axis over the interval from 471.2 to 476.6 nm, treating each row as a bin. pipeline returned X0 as 0.36 nm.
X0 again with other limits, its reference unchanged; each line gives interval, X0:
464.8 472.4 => 0.01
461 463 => 0.20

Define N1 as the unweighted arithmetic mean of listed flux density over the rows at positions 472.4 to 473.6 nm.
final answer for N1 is 3.73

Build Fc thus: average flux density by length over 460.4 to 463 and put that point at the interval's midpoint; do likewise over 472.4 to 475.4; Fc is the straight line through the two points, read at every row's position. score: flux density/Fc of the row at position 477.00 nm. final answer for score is 1.00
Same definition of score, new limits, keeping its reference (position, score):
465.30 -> 0.91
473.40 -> 0.96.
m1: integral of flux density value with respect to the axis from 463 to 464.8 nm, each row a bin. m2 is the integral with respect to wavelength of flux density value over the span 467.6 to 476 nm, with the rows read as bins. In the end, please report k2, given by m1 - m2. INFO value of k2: -25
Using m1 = 7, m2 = 32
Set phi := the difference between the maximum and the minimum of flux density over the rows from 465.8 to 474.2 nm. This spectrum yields 0.85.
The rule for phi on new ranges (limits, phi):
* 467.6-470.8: 0.45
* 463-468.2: 0.74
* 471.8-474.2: 0.48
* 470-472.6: 0.52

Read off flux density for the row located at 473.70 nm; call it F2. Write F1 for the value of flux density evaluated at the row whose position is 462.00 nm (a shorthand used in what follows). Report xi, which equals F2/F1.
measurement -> 0.99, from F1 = 3.939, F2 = 3.889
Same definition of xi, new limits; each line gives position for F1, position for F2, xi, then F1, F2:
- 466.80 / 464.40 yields 1.02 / 3.455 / 3.523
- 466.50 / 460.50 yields 1.07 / 3.626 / 3.87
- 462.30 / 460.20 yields 0.89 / 4.069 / 3.606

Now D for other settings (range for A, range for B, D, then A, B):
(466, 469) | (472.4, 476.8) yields -99.0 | 0.14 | 0.14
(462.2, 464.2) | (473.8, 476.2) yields -98.7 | 0.16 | 0.13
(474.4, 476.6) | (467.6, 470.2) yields -99.0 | 0.12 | 0.13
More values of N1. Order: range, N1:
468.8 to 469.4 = 3.71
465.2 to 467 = 3.62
